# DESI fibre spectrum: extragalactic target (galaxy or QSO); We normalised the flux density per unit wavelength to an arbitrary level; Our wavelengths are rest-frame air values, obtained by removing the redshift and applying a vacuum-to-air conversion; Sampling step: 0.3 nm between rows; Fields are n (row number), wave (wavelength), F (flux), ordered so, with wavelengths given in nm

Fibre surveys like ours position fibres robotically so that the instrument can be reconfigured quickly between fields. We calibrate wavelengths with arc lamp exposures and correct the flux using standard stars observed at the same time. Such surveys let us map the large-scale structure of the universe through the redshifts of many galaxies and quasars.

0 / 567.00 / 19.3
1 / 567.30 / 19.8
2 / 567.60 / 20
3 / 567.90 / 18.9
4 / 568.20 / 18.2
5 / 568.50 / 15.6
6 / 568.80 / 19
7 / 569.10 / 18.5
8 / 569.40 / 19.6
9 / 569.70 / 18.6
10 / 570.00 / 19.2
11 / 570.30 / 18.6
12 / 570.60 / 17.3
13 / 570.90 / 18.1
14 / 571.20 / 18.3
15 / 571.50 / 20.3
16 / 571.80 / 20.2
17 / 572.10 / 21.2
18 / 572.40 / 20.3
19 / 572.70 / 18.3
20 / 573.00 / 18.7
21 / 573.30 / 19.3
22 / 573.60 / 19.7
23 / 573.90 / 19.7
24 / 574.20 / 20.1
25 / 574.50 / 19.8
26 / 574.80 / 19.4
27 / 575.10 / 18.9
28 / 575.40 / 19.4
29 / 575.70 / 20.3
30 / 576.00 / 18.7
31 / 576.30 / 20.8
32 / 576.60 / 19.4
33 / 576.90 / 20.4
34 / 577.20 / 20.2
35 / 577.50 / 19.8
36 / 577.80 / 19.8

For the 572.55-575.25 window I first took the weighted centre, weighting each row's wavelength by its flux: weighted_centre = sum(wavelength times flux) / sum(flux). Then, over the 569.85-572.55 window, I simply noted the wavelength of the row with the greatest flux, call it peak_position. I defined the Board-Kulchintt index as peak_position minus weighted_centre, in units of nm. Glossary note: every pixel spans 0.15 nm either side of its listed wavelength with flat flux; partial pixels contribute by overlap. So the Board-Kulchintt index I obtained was -1.81 nm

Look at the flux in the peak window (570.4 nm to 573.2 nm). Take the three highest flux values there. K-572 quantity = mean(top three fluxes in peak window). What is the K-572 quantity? 20.6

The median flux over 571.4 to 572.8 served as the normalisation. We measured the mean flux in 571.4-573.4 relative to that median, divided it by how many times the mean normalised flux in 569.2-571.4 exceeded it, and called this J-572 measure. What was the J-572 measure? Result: 1.04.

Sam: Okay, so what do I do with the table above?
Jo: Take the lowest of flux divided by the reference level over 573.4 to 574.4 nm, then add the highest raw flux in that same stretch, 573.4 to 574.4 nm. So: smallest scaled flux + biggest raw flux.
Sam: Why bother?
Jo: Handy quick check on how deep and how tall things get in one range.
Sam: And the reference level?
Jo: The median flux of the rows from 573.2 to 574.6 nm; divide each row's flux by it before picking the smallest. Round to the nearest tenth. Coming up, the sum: 21.1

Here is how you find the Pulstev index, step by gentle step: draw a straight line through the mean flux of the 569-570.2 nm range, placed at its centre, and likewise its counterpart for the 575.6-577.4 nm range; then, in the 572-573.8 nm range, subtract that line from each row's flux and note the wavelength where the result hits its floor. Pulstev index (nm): 572.70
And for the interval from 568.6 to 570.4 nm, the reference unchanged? 570.30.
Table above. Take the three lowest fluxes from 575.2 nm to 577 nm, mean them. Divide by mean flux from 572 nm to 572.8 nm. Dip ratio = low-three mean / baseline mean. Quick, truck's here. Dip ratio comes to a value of 0.96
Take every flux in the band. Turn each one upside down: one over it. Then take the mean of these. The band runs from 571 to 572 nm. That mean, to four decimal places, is 0.0511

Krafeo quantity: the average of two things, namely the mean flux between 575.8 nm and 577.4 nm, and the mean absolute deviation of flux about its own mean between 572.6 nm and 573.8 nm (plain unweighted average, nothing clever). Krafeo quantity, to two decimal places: 10.20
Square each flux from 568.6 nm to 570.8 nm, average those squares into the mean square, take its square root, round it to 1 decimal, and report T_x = 18.7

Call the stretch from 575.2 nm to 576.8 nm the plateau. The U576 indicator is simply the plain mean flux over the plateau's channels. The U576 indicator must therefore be 19.7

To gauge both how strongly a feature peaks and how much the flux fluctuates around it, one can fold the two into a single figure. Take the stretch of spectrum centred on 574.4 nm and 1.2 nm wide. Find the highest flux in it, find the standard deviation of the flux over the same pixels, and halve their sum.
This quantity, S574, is 10.2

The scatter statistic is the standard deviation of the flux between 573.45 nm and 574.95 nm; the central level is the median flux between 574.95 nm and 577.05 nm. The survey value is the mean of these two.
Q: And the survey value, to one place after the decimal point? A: 9.8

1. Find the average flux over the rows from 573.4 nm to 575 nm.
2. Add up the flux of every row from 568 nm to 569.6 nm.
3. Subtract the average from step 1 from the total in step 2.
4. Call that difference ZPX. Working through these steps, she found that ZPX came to 71.2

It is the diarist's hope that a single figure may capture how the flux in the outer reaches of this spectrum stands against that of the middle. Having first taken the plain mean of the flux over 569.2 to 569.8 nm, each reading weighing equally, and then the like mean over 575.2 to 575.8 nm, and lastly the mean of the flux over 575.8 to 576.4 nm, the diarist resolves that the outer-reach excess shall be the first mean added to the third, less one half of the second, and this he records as 28.9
